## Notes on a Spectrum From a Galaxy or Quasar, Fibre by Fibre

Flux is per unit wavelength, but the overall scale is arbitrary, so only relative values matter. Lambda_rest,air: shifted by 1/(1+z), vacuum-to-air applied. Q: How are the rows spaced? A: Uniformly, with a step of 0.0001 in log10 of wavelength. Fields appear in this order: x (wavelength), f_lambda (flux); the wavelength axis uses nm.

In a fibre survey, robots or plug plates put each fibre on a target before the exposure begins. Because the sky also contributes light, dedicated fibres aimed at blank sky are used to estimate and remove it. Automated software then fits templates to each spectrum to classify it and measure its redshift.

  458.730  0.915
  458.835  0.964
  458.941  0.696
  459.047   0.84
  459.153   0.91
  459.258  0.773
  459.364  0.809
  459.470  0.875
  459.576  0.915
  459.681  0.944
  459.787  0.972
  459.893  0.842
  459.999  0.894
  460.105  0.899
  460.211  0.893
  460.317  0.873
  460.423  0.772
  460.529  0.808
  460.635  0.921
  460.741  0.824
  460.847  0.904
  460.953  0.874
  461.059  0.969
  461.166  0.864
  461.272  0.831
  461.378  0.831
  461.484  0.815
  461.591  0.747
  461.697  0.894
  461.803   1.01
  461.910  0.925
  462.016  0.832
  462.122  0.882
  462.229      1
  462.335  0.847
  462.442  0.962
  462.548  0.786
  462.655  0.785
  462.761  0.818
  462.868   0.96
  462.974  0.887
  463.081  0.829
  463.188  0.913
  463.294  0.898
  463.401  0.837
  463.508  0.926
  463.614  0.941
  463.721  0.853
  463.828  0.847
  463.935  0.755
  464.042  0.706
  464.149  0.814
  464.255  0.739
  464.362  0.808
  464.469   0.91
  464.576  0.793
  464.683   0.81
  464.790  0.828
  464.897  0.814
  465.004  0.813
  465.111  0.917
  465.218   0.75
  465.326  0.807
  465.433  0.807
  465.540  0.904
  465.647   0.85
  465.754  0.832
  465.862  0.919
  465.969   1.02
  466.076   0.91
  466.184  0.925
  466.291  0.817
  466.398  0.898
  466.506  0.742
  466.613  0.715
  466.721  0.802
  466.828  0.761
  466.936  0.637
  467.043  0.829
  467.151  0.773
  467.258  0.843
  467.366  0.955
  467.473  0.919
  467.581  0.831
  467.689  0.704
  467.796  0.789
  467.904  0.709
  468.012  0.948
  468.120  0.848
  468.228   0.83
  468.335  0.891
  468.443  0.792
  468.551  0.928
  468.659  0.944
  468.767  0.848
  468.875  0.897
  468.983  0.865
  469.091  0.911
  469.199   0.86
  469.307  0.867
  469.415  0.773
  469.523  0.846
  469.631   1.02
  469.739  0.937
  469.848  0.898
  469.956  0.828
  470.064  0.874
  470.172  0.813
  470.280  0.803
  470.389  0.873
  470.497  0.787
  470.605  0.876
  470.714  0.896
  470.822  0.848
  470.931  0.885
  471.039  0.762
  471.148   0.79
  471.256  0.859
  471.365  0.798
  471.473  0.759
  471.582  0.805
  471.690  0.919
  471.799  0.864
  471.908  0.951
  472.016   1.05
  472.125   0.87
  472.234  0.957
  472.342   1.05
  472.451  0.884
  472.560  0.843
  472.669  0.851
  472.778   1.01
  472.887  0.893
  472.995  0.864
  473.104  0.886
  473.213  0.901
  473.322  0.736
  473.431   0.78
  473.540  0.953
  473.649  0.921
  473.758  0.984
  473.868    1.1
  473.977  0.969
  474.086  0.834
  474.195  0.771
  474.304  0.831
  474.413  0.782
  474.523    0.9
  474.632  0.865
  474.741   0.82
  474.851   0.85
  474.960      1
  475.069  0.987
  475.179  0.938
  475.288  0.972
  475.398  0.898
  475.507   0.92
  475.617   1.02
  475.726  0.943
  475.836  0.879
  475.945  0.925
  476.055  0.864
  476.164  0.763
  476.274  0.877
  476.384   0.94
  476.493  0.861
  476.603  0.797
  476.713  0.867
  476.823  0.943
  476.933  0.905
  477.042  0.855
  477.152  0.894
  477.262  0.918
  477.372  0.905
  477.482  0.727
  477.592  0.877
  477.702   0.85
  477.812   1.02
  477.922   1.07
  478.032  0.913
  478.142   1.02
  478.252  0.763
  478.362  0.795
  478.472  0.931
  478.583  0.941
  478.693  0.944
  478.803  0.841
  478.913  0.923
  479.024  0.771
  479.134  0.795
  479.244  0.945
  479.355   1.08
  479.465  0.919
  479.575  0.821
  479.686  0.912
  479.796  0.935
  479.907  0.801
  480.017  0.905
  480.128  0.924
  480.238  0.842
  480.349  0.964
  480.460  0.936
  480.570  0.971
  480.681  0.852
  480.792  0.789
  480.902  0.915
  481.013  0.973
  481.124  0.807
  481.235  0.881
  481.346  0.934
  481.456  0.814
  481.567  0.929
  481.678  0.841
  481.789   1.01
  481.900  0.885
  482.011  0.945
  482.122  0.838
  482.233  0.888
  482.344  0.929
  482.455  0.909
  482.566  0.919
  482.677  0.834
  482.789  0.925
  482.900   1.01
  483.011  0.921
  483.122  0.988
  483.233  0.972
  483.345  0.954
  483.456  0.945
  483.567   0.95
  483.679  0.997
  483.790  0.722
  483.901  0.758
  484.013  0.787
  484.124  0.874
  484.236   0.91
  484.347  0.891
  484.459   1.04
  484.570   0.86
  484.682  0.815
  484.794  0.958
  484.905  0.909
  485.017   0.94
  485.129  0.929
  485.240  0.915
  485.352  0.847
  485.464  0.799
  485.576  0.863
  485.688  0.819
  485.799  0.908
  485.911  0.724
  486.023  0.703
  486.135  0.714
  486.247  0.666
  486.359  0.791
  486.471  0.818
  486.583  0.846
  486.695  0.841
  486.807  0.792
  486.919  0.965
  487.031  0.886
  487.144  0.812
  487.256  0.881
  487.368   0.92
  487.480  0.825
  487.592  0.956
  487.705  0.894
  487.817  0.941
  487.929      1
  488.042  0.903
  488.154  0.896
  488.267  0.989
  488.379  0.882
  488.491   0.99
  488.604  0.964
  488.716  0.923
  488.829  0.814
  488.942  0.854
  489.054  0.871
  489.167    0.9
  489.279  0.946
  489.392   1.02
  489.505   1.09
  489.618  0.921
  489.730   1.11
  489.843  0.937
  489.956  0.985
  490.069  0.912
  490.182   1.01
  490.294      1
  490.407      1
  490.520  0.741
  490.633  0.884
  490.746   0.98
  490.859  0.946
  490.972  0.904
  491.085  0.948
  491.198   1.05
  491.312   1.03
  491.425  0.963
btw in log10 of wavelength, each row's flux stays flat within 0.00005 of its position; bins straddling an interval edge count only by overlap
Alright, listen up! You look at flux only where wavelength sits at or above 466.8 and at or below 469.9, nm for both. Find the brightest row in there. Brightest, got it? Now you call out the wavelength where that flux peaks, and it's 469.631 nm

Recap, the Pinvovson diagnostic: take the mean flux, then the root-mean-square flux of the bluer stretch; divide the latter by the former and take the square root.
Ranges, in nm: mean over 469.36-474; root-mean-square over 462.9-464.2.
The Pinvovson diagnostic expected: 0.98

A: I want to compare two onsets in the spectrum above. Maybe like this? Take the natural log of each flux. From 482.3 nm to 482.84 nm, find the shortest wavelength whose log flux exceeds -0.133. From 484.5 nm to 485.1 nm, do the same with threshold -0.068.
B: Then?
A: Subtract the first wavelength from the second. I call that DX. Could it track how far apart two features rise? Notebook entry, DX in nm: 2.45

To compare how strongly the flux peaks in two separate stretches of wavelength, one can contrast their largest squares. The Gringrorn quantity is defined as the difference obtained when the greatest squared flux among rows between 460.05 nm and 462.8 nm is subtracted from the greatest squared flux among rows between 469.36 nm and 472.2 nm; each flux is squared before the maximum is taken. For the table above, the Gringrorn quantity 0.08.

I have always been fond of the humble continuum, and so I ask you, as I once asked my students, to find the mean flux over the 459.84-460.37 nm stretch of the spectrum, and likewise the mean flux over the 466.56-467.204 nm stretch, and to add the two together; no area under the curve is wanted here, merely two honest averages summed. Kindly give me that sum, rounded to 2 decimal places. 1.63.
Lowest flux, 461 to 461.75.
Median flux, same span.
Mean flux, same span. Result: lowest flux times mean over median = 0.764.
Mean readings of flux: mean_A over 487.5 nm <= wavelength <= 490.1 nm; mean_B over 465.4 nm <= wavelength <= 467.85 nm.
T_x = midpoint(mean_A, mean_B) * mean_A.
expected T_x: 0.84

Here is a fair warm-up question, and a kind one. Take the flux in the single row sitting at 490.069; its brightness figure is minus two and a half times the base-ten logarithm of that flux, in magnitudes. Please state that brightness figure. 0.10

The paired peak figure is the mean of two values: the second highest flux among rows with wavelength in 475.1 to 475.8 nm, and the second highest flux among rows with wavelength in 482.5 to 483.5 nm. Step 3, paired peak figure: 0.98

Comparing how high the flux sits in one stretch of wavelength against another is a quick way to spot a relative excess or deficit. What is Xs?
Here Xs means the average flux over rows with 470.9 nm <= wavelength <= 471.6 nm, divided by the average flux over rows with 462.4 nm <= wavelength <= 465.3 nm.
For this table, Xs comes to 0.96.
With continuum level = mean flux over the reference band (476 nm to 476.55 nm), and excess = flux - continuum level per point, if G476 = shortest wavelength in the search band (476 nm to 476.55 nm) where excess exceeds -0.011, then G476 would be 476.055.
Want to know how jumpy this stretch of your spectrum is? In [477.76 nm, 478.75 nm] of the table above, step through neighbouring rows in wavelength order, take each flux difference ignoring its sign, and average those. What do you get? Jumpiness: 0.094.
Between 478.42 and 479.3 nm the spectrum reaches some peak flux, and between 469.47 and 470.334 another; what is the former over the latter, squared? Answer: 0.86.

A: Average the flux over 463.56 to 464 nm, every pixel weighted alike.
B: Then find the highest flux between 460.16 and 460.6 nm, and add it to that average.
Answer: 1.74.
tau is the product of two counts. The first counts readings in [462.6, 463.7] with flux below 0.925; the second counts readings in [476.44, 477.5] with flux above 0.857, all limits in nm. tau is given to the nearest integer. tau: 49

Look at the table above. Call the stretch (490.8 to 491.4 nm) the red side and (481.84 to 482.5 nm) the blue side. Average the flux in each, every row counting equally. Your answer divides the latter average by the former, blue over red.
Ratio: 0.92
